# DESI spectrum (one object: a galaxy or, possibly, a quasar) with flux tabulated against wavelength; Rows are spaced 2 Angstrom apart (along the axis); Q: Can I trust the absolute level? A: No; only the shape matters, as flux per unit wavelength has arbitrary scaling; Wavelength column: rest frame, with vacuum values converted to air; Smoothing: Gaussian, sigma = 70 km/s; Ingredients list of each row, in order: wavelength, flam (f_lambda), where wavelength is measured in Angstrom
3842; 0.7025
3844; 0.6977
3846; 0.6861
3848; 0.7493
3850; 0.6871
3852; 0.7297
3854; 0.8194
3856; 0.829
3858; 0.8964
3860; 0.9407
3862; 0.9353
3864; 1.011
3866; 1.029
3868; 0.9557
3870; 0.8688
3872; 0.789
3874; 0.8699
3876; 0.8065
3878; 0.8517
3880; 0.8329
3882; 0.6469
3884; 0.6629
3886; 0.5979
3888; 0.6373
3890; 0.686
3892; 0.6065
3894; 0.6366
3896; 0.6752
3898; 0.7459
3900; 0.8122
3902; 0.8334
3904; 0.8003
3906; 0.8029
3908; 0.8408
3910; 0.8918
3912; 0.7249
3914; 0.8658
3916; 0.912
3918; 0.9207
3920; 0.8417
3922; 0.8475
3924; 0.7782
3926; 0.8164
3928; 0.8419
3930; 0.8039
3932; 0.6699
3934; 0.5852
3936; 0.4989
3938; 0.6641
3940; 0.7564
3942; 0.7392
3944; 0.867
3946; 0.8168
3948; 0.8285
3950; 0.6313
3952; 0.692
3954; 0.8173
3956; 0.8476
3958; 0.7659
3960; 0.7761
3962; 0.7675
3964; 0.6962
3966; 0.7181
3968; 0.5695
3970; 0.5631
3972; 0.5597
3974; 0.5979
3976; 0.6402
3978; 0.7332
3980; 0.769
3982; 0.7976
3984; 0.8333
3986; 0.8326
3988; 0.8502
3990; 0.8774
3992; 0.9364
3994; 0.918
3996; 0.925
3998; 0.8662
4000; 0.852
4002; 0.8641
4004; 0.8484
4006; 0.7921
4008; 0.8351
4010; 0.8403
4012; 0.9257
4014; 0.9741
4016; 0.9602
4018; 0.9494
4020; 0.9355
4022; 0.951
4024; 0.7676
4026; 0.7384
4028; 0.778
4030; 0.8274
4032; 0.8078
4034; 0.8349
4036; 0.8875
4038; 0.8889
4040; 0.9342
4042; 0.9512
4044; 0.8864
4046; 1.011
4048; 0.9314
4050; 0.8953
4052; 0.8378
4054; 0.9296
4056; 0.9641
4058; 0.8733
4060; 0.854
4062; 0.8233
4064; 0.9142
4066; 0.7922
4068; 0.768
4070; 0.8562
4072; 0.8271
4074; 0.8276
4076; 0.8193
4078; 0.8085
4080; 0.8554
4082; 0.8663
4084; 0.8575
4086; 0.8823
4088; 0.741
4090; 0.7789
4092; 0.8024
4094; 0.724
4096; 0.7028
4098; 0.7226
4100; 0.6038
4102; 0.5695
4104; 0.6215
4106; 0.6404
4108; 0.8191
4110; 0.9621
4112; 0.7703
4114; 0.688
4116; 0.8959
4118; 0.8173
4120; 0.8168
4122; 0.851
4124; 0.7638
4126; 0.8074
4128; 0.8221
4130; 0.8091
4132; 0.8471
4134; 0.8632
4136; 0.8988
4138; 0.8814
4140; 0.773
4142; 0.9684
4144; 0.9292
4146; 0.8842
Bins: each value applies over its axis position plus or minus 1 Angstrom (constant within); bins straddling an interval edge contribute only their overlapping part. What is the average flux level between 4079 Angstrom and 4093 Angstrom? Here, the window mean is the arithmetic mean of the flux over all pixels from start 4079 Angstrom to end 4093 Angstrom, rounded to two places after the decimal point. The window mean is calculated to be 0.83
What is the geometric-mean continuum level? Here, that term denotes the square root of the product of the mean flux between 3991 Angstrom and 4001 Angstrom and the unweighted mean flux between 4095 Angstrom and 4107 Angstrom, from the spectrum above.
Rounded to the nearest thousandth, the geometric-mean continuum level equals 0.761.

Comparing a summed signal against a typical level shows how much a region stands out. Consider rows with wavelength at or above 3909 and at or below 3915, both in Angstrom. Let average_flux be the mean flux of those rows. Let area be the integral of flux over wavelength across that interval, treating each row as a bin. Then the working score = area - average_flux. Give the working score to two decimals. 4.14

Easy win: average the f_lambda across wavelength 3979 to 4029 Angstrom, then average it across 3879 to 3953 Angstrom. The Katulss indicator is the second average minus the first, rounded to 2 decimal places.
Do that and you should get -0.11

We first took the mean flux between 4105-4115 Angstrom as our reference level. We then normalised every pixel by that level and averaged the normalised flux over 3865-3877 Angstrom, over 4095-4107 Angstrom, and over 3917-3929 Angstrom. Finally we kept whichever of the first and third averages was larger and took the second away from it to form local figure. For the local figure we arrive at 0.313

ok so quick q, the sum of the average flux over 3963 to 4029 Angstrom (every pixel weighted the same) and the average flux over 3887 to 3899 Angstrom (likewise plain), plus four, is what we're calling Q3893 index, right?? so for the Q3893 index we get 5.47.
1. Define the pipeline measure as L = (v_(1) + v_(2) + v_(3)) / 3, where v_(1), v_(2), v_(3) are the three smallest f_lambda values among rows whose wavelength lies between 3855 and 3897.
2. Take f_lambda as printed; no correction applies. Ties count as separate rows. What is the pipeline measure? 0.61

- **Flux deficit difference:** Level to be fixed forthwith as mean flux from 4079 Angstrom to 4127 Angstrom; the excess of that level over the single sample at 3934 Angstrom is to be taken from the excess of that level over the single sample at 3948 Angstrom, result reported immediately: -0.24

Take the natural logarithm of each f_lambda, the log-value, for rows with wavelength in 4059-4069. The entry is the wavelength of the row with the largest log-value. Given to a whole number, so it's 4064 Angstrom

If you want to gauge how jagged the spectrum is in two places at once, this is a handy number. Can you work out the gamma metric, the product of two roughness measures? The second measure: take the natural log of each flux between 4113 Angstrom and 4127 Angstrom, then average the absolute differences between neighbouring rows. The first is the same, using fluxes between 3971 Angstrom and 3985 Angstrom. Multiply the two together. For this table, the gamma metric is 0.0062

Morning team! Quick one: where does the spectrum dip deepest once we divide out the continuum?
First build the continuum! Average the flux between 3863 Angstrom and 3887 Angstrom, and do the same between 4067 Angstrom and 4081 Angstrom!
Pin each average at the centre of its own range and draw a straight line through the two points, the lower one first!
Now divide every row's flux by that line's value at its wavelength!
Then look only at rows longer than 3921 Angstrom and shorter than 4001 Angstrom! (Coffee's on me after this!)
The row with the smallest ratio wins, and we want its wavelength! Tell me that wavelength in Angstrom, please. 3936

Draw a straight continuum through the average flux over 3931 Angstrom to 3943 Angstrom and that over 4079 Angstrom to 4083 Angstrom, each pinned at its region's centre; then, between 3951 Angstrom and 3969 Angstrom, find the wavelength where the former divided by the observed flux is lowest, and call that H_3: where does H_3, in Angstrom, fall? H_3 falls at 3956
